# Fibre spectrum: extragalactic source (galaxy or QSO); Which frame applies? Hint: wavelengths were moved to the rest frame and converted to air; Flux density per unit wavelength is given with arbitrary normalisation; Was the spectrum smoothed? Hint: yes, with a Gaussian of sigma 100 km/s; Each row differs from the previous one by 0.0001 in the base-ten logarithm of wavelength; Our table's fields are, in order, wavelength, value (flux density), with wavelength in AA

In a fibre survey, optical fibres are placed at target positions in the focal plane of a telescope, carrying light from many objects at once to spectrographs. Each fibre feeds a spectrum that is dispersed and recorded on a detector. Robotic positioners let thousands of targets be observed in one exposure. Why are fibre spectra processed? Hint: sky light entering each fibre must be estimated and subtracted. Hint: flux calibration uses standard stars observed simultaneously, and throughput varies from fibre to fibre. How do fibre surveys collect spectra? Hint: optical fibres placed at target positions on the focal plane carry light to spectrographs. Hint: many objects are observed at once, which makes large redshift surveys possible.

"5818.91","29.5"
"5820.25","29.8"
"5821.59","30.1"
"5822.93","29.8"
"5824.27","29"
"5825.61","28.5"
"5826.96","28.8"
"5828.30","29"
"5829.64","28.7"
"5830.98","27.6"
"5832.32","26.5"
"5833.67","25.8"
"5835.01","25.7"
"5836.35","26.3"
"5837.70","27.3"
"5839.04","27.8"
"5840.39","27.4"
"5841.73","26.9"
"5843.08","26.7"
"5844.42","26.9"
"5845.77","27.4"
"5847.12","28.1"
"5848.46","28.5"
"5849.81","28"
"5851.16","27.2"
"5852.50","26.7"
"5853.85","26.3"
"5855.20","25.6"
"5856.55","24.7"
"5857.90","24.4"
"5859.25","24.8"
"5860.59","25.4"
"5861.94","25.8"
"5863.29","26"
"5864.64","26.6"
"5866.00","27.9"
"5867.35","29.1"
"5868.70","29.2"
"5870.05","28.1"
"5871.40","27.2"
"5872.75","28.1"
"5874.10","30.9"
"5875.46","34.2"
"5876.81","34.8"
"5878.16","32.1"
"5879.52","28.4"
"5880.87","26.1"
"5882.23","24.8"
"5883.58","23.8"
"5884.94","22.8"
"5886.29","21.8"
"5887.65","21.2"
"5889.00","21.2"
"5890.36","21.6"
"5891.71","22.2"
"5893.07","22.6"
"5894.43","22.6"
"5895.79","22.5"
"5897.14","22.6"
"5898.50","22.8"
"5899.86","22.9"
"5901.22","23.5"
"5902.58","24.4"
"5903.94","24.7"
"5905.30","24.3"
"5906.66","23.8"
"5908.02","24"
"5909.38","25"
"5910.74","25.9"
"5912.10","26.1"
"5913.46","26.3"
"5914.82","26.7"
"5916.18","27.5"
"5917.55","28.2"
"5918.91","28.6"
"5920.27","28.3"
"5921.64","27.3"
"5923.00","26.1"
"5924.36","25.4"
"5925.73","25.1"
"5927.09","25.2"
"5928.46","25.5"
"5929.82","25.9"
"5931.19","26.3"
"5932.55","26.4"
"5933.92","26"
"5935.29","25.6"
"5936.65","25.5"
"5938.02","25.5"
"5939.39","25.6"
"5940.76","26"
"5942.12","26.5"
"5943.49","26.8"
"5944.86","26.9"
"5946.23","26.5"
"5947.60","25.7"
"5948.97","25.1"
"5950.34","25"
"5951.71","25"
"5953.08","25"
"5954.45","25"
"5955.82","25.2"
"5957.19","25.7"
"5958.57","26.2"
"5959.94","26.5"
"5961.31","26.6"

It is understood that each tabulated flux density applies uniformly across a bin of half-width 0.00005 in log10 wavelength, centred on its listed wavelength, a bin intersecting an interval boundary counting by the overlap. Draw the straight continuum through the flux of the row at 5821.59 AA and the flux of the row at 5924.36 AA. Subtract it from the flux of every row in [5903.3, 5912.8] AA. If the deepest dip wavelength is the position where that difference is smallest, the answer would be 5906.66 AA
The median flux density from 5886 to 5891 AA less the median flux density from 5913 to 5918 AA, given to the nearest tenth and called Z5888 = -5.7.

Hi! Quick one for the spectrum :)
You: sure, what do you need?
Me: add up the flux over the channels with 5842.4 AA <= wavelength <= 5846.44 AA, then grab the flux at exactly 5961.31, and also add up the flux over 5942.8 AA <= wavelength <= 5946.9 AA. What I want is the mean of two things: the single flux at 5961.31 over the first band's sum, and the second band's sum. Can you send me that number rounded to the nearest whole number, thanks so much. 40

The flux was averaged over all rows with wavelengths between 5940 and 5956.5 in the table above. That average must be 25.7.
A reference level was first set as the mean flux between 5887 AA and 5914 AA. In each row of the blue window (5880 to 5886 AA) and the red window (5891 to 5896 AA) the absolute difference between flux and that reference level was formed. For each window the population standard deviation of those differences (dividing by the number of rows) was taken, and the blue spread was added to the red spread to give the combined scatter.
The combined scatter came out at 1.0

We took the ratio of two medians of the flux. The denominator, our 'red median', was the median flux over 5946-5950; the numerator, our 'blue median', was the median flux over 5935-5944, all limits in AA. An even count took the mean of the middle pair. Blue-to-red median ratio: 1.00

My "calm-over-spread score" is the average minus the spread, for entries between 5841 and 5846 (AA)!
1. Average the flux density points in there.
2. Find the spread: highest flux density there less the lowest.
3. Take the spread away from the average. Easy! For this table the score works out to 26.3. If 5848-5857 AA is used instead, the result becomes 22.9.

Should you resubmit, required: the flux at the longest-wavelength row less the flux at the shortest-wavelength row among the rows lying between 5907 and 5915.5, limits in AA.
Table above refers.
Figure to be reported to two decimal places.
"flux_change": 2.70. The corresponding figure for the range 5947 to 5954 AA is -0.70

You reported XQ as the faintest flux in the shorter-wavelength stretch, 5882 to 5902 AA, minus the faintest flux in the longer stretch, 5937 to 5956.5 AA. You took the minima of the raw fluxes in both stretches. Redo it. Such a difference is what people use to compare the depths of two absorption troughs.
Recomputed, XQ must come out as -3.8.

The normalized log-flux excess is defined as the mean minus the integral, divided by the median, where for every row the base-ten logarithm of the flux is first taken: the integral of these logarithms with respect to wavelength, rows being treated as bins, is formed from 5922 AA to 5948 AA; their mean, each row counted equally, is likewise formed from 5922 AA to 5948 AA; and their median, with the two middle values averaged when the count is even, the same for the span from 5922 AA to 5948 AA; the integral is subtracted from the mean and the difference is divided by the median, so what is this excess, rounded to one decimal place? -25.0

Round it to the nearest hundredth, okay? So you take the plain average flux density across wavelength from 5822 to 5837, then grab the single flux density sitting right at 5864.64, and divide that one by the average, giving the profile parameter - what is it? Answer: 0.96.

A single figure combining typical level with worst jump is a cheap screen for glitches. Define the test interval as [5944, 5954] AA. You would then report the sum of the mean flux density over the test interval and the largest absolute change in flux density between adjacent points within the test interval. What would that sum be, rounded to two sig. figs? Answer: 26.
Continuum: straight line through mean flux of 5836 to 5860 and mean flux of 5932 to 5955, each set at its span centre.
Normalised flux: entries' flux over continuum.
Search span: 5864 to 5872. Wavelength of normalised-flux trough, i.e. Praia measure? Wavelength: 5864.64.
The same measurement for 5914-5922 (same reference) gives 5914.82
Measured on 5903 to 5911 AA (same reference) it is 5906.66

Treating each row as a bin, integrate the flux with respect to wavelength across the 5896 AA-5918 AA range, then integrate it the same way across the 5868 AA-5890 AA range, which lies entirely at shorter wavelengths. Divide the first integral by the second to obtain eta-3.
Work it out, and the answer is 0.92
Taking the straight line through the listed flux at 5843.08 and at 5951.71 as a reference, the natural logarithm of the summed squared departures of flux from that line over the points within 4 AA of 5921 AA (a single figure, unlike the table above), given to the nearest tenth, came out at 3.3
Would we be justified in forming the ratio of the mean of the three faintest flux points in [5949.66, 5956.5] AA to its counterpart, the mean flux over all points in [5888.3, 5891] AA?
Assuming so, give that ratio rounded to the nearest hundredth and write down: 1.17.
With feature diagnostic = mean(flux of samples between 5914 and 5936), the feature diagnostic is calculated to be 26.5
